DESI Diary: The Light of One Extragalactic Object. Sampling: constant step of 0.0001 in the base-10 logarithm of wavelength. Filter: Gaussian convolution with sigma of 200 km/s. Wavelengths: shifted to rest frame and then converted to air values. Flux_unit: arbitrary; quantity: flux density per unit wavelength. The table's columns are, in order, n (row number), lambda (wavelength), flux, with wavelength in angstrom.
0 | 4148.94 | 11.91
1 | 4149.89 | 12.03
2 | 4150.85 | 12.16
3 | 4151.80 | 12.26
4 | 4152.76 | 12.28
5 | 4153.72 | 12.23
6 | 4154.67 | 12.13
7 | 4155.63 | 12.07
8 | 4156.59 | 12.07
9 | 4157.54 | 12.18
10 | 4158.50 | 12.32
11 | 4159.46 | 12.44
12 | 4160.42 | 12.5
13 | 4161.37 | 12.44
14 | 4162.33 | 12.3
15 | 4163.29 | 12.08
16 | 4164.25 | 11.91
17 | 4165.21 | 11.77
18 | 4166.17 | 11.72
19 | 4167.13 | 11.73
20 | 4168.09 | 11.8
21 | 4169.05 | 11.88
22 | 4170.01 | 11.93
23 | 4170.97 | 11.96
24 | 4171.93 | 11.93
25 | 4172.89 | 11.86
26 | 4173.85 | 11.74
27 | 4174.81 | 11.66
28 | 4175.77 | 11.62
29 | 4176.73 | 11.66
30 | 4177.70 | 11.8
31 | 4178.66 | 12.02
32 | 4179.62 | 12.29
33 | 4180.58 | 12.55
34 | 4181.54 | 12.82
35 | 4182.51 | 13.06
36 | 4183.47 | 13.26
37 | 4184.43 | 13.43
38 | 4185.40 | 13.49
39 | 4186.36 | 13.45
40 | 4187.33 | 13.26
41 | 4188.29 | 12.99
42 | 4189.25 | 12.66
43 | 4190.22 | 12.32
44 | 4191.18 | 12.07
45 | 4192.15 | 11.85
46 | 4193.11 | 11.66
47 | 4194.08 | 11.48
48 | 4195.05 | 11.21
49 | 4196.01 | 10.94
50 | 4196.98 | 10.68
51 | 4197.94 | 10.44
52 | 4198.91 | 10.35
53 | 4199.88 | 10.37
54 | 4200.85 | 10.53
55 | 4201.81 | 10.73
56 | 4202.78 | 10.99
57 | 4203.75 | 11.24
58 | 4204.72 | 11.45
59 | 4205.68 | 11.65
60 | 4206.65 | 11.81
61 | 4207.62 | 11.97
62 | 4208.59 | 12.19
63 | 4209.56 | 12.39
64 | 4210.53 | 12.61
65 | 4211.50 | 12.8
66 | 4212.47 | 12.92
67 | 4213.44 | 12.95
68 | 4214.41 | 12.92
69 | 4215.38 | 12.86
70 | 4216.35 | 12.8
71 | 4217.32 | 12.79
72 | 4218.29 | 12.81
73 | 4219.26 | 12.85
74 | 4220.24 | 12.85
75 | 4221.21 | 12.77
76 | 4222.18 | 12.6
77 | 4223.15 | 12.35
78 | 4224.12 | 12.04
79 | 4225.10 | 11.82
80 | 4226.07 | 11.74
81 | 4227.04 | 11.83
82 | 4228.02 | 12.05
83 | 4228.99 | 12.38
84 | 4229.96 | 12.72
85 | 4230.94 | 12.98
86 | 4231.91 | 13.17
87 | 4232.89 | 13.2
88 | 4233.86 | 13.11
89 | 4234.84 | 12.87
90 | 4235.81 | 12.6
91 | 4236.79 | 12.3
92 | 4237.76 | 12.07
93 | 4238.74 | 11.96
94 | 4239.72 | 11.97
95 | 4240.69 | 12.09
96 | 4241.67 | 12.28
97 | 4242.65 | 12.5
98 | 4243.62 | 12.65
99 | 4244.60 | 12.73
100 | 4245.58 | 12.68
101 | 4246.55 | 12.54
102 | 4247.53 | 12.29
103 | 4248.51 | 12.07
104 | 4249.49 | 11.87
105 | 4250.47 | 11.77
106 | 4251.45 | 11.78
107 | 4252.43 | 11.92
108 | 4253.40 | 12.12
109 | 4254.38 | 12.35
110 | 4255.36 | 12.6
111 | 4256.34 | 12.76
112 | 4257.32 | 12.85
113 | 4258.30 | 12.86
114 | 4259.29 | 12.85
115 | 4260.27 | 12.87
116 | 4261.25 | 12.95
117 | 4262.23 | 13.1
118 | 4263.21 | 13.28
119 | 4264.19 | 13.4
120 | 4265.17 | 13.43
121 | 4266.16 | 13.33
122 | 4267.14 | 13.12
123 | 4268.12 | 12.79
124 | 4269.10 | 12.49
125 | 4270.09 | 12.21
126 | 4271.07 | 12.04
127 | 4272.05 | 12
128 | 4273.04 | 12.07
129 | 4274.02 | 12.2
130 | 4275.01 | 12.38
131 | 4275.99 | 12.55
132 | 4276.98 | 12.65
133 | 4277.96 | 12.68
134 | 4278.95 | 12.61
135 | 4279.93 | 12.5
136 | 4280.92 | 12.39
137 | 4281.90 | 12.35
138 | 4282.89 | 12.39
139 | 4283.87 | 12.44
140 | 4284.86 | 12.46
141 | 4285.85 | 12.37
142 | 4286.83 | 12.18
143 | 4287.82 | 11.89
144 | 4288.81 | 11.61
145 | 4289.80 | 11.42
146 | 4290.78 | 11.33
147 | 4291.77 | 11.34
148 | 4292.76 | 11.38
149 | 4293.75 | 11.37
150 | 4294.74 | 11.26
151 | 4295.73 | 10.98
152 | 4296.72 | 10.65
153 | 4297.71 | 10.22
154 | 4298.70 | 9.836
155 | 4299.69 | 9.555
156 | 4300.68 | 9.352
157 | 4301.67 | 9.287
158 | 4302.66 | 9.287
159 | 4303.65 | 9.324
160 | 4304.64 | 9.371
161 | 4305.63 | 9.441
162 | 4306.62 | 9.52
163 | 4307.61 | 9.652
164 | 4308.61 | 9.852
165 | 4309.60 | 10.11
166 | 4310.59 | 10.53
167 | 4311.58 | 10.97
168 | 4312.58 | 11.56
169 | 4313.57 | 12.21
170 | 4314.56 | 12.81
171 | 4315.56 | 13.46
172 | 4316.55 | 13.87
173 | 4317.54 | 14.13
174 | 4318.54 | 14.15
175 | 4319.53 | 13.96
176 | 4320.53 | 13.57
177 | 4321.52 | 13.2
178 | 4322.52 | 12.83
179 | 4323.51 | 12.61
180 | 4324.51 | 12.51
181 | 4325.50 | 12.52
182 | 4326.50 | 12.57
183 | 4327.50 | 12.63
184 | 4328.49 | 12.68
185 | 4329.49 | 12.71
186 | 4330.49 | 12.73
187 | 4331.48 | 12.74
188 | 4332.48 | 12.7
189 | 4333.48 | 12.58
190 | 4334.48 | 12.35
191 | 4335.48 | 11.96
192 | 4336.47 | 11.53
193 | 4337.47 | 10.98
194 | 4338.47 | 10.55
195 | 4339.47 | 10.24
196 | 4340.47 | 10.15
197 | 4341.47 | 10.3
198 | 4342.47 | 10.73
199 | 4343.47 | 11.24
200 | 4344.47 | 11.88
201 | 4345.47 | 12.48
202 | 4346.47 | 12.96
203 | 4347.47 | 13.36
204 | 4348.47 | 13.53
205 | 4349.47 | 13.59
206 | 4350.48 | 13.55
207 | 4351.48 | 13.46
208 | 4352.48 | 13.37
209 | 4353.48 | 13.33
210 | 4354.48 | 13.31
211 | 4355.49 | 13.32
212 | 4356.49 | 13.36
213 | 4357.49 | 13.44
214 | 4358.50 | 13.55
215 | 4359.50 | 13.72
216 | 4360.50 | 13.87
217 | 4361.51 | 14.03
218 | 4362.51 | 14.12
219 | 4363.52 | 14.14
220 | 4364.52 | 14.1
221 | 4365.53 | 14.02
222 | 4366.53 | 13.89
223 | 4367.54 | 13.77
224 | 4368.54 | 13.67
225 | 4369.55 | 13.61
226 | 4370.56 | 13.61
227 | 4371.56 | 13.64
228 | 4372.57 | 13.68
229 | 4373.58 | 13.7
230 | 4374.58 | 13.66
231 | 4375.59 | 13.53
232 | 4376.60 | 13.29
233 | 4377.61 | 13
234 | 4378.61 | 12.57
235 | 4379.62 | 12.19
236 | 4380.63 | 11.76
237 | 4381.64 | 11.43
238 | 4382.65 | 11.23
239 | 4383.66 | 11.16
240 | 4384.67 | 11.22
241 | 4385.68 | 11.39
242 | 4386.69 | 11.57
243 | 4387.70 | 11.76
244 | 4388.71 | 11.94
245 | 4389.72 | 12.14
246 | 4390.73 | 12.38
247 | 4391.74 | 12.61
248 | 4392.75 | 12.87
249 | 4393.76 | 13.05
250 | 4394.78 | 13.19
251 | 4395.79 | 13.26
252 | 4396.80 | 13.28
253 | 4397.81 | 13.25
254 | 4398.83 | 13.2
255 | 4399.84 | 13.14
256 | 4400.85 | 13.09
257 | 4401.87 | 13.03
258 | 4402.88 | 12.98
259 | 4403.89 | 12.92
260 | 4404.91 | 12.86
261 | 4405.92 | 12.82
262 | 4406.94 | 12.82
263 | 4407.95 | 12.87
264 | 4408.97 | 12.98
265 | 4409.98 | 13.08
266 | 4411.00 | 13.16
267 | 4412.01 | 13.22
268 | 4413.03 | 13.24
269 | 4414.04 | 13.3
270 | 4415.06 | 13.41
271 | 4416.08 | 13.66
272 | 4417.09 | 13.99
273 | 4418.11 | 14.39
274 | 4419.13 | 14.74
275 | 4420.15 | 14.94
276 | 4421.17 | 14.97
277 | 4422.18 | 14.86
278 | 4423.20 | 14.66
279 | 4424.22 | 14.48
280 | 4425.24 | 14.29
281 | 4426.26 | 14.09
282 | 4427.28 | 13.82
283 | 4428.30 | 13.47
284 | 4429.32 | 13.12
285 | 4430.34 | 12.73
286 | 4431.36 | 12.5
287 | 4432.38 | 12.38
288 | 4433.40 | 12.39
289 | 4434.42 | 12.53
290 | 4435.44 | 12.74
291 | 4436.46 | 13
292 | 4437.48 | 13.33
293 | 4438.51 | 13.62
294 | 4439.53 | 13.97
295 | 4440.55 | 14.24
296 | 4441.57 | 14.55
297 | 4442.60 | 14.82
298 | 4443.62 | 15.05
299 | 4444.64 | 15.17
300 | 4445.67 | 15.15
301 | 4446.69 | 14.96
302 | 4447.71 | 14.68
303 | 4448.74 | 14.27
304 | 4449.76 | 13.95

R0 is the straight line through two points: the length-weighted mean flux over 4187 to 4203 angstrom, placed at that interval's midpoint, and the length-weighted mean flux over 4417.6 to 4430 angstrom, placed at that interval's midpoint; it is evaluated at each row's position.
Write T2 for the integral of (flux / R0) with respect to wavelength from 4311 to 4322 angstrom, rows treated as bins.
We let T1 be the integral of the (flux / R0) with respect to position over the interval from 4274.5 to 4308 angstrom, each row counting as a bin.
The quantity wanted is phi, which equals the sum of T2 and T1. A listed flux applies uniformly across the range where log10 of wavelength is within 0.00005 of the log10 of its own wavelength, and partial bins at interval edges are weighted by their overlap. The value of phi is 41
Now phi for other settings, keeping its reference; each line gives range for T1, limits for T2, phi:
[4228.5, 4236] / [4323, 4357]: 40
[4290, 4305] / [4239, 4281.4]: 56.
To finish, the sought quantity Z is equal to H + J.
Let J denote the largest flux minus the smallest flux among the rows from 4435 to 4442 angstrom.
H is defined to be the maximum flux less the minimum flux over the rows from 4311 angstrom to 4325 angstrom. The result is 5.0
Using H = 3.18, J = 1.8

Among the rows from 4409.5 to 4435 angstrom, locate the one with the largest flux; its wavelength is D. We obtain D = 4421.17 angstrom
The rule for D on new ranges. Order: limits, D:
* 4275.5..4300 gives 4277.96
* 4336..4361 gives 4360.50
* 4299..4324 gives 4318.54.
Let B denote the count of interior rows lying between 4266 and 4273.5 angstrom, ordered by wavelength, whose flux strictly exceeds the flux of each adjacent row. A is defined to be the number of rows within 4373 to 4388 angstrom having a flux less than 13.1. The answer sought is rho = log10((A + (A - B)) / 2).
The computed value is 1.04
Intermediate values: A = 11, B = 0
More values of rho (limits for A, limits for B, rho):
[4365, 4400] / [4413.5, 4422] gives 1.23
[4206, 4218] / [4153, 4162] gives 1.06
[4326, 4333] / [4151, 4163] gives 0.78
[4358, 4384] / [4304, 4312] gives 0.85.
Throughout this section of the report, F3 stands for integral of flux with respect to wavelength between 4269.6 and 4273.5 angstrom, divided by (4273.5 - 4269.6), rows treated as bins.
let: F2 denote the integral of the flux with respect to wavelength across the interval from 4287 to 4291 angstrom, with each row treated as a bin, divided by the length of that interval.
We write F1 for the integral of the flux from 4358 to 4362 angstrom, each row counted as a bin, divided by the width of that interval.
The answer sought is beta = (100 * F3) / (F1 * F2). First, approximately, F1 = 13.8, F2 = 11.6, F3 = 12.1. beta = 7.5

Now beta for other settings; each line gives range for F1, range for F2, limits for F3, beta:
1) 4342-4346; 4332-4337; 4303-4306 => 6.6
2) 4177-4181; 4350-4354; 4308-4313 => 6.5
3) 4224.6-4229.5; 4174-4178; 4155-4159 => 8.7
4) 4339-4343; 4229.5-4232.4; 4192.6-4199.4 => 8.2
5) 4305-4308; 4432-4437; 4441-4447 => 12.4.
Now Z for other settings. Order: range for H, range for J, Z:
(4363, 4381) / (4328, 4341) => 5.0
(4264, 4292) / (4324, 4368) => 6.1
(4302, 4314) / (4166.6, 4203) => 6.1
